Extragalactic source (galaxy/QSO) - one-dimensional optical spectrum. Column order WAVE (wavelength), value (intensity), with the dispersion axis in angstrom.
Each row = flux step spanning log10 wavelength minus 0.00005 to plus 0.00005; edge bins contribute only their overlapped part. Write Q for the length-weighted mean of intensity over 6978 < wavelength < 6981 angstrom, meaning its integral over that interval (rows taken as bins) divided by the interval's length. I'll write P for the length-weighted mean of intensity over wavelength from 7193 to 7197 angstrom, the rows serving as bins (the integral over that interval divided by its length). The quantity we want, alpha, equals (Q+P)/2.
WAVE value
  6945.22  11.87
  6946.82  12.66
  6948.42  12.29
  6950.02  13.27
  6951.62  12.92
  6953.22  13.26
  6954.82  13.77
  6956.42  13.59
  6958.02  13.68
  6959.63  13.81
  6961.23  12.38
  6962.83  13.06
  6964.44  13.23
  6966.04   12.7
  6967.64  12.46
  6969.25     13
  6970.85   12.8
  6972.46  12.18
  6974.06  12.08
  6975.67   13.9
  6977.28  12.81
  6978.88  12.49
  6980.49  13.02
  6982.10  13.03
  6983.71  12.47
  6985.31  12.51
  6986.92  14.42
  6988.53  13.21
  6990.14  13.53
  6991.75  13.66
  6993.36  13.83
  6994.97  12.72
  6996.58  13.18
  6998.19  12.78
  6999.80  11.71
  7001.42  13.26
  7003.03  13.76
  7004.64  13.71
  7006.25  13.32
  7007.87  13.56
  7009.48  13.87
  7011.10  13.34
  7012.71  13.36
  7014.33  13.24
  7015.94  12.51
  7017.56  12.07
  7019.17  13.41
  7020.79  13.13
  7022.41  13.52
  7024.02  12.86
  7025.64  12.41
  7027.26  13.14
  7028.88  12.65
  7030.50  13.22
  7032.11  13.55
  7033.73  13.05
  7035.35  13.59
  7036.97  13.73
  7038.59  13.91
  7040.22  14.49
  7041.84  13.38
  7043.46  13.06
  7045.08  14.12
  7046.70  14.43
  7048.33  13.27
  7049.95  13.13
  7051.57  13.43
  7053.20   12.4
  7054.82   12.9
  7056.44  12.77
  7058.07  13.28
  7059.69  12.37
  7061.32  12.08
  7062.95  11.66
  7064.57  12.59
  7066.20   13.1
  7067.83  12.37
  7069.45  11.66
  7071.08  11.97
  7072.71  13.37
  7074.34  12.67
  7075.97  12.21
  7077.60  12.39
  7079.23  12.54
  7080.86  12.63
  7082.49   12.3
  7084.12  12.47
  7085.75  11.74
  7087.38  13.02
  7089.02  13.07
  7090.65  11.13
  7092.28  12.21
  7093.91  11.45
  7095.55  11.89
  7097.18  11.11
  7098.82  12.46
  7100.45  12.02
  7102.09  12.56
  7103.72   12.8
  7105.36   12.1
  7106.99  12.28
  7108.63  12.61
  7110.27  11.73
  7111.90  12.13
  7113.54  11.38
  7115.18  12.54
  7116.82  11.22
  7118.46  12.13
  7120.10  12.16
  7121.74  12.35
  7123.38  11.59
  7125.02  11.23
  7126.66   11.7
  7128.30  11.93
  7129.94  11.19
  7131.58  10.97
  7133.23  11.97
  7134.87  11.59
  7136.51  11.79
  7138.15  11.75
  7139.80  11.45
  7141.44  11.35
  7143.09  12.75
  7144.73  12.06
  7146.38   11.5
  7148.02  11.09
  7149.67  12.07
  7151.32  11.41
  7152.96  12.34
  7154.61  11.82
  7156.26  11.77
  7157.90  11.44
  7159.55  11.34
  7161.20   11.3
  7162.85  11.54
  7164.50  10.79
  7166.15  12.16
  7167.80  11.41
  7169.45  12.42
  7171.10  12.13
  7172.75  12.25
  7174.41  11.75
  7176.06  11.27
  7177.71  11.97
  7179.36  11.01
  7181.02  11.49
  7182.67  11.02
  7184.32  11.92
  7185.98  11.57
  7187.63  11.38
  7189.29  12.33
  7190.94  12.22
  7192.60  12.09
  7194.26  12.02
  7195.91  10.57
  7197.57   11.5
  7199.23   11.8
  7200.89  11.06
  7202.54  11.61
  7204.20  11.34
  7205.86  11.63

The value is 12.1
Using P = 11.4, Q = 12.7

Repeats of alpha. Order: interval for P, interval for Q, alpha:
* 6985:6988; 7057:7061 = 13.2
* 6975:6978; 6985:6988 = 13.5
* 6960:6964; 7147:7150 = 12.2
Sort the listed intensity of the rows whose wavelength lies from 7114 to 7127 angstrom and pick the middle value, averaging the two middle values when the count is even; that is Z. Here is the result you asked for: 11.9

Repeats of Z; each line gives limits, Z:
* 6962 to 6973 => 12.8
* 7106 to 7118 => 12.1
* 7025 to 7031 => 12.9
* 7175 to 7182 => 11.4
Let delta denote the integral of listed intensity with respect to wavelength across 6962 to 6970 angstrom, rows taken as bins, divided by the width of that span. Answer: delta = 12.9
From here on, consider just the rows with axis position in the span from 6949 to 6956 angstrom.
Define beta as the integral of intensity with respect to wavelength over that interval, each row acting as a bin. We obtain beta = 93.1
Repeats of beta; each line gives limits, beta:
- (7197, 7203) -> 69.0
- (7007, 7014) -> 94.5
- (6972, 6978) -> 76.6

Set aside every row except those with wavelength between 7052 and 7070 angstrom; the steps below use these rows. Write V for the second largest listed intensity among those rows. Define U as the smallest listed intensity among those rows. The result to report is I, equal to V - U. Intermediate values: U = 11.66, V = 13.1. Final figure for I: 1.4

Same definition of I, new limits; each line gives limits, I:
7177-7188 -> 0.9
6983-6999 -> 1.4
